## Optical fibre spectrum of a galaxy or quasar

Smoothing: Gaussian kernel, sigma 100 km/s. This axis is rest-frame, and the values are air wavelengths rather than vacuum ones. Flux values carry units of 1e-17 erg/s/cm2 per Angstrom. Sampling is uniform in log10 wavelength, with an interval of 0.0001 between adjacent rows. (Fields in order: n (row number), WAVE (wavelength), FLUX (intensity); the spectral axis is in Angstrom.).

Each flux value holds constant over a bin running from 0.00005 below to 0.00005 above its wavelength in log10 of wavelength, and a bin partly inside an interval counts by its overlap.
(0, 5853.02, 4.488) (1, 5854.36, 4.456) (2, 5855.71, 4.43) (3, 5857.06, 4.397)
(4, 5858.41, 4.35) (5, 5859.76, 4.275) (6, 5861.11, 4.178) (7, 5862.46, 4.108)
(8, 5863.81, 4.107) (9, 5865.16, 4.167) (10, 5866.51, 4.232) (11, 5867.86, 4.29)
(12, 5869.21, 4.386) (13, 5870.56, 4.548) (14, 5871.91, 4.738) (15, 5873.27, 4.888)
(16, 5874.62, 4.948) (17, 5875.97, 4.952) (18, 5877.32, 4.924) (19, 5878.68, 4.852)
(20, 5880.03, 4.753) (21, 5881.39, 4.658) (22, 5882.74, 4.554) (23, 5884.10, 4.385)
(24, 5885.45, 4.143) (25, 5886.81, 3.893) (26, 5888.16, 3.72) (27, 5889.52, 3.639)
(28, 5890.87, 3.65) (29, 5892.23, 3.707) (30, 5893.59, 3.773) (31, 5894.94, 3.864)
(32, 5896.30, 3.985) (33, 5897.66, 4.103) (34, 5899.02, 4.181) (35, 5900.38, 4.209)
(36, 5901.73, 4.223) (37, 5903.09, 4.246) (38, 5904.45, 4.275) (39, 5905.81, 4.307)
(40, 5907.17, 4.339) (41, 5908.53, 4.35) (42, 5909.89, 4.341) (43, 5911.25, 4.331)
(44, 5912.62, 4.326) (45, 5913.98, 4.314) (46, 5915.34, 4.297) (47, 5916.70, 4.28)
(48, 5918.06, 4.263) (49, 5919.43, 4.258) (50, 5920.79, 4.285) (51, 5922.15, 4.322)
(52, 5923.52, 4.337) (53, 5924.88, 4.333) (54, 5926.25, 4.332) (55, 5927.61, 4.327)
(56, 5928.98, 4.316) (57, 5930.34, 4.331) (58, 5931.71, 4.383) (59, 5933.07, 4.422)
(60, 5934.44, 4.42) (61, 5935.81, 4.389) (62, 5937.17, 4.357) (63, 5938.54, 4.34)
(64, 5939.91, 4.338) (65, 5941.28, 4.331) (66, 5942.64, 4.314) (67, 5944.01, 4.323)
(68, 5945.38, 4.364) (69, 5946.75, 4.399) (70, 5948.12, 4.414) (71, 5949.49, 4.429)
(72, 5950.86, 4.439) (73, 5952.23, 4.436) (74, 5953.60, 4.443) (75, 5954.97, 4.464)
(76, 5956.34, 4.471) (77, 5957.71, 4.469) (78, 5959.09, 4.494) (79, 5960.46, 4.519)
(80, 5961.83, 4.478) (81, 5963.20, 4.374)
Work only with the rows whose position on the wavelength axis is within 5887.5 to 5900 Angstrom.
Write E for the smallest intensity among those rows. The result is 3.639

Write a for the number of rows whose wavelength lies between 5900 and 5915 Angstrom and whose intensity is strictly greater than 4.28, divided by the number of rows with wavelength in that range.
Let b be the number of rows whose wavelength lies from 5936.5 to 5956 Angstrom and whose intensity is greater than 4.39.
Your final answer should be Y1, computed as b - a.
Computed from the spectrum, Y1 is 6.4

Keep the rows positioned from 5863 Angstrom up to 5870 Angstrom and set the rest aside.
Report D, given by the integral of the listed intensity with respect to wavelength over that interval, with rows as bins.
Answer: 30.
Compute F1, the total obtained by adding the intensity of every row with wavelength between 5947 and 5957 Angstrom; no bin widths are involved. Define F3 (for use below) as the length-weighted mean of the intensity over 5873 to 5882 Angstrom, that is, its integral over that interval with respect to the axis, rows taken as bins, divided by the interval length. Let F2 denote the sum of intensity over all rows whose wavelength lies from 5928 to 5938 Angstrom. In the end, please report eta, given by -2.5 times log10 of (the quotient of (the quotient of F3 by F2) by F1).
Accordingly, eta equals 5.73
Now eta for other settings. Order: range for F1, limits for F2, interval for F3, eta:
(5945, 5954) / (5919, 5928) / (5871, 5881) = 5.71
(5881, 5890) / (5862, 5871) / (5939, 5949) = 5.75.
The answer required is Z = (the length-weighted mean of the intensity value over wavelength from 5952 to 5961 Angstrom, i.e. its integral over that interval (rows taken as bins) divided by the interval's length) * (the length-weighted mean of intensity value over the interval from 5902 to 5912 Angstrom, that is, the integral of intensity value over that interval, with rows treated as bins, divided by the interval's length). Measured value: 19.3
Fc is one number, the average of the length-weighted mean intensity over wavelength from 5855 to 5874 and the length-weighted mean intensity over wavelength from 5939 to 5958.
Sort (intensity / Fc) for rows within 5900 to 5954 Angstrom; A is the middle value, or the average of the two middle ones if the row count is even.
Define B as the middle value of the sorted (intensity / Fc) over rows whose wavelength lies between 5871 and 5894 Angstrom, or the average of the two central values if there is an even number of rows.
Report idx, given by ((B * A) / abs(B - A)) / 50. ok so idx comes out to 0.4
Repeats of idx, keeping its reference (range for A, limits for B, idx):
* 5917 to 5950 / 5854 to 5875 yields 2.6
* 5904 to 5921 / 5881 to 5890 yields 0.5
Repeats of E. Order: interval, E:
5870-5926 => 3.639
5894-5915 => 3.864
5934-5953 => 4.314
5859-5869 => 4.107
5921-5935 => 4.316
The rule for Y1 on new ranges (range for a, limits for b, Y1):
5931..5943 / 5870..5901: 9.0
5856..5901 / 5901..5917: -0.5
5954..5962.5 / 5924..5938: 1.0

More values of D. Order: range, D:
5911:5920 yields 39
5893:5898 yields 20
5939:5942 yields 13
